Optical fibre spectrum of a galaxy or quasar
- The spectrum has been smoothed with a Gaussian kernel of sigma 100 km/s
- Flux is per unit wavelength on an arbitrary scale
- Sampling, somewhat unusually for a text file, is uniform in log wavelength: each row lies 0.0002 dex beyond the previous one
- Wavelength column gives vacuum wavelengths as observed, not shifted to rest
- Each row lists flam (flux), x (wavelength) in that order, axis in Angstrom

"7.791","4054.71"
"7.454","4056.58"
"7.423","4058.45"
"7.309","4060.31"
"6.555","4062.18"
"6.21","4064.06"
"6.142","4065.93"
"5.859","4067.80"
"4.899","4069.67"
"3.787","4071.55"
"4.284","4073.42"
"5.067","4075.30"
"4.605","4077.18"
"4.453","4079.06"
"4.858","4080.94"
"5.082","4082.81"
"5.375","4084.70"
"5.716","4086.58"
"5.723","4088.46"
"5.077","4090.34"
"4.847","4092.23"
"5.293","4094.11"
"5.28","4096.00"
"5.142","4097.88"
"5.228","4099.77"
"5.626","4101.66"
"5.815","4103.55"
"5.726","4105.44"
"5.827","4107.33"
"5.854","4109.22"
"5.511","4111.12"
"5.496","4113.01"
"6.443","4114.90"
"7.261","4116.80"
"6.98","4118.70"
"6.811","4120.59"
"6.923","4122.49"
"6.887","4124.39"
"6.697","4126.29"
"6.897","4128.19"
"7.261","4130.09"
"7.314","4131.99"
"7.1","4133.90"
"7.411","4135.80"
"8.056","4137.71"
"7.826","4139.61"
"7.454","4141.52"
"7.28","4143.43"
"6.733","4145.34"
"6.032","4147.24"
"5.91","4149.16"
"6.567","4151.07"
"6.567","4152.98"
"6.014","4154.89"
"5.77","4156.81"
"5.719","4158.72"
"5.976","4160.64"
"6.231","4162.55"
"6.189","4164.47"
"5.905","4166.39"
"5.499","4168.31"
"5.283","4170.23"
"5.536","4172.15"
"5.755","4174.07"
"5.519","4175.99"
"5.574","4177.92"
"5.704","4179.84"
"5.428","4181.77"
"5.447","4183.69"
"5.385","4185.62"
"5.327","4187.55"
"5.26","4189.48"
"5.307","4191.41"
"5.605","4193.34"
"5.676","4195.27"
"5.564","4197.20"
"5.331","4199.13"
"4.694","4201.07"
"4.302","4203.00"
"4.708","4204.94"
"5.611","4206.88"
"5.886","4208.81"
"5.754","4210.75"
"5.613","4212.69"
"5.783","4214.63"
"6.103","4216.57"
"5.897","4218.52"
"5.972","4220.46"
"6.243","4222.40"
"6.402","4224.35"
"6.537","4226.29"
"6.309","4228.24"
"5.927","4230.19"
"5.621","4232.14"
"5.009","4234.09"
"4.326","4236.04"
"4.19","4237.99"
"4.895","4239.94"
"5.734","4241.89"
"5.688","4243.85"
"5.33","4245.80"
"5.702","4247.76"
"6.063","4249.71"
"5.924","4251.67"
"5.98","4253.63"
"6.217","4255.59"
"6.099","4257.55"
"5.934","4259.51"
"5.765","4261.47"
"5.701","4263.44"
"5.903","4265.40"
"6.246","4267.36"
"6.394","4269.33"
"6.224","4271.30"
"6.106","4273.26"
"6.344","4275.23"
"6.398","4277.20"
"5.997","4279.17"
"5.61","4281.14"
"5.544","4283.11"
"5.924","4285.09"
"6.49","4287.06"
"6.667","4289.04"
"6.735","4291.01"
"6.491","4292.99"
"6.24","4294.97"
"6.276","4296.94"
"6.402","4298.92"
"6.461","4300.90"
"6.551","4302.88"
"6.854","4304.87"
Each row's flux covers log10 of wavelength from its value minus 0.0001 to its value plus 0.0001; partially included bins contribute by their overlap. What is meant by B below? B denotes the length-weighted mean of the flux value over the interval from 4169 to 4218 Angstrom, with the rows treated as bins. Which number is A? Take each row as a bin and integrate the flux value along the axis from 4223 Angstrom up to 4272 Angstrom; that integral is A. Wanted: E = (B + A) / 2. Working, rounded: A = 283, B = 5.5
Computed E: 144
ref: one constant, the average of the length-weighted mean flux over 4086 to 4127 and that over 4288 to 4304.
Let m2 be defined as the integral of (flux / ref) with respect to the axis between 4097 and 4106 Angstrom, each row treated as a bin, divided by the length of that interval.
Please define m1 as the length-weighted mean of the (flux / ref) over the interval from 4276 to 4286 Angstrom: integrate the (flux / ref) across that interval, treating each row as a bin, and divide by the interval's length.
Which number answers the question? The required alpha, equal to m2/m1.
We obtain 0.93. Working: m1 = 0.95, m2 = 0.89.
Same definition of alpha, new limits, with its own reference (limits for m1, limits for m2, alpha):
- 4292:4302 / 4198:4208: 0.78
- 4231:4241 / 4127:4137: 1.49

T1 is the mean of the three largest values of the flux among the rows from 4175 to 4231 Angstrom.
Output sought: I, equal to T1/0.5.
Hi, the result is 12.8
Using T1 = 6.42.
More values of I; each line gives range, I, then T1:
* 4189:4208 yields 11.3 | 5.63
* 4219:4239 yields 12.8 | 6.42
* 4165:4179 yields 11.5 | 5.74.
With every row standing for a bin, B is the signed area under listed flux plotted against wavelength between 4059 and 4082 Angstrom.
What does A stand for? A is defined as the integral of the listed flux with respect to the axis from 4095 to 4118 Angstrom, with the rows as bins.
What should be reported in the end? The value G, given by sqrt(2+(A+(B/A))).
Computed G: 11.7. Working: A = 133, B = 124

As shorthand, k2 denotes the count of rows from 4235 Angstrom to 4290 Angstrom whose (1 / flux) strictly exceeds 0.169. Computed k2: 12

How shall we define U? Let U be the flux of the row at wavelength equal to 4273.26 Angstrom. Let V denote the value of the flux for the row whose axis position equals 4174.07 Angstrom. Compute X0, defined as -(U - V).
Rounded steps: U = 6.106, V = 5.755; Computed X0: -0.4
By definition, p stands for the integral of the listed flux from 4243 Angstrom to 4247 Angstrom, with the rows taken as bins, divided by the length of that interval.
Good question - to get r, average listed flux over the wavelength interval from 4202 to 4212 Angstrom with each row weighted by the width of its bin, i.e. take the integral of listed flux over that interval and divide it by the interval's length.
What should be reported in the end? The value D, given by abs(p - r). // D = 0.25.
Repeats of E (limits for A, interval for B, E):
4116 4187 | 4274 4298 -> 230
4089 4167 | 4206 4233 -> 249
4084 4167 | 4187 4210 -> 263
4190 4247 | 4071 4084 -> 160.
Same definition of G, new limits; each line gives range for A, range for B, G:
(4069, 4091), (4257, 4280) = 10.5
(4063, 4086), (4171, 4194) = 10.9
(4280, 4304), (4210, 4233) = 12.4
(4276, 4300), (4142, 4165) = 12.4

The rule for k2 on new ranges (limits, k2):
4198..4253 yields 19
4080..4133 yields 18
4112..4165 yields 4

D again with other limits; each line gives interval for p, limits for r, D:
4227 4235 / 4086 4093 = 0.41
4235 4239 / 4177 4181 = 1.35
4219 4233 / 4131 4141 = 1.39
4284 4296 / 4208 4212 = 0.62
